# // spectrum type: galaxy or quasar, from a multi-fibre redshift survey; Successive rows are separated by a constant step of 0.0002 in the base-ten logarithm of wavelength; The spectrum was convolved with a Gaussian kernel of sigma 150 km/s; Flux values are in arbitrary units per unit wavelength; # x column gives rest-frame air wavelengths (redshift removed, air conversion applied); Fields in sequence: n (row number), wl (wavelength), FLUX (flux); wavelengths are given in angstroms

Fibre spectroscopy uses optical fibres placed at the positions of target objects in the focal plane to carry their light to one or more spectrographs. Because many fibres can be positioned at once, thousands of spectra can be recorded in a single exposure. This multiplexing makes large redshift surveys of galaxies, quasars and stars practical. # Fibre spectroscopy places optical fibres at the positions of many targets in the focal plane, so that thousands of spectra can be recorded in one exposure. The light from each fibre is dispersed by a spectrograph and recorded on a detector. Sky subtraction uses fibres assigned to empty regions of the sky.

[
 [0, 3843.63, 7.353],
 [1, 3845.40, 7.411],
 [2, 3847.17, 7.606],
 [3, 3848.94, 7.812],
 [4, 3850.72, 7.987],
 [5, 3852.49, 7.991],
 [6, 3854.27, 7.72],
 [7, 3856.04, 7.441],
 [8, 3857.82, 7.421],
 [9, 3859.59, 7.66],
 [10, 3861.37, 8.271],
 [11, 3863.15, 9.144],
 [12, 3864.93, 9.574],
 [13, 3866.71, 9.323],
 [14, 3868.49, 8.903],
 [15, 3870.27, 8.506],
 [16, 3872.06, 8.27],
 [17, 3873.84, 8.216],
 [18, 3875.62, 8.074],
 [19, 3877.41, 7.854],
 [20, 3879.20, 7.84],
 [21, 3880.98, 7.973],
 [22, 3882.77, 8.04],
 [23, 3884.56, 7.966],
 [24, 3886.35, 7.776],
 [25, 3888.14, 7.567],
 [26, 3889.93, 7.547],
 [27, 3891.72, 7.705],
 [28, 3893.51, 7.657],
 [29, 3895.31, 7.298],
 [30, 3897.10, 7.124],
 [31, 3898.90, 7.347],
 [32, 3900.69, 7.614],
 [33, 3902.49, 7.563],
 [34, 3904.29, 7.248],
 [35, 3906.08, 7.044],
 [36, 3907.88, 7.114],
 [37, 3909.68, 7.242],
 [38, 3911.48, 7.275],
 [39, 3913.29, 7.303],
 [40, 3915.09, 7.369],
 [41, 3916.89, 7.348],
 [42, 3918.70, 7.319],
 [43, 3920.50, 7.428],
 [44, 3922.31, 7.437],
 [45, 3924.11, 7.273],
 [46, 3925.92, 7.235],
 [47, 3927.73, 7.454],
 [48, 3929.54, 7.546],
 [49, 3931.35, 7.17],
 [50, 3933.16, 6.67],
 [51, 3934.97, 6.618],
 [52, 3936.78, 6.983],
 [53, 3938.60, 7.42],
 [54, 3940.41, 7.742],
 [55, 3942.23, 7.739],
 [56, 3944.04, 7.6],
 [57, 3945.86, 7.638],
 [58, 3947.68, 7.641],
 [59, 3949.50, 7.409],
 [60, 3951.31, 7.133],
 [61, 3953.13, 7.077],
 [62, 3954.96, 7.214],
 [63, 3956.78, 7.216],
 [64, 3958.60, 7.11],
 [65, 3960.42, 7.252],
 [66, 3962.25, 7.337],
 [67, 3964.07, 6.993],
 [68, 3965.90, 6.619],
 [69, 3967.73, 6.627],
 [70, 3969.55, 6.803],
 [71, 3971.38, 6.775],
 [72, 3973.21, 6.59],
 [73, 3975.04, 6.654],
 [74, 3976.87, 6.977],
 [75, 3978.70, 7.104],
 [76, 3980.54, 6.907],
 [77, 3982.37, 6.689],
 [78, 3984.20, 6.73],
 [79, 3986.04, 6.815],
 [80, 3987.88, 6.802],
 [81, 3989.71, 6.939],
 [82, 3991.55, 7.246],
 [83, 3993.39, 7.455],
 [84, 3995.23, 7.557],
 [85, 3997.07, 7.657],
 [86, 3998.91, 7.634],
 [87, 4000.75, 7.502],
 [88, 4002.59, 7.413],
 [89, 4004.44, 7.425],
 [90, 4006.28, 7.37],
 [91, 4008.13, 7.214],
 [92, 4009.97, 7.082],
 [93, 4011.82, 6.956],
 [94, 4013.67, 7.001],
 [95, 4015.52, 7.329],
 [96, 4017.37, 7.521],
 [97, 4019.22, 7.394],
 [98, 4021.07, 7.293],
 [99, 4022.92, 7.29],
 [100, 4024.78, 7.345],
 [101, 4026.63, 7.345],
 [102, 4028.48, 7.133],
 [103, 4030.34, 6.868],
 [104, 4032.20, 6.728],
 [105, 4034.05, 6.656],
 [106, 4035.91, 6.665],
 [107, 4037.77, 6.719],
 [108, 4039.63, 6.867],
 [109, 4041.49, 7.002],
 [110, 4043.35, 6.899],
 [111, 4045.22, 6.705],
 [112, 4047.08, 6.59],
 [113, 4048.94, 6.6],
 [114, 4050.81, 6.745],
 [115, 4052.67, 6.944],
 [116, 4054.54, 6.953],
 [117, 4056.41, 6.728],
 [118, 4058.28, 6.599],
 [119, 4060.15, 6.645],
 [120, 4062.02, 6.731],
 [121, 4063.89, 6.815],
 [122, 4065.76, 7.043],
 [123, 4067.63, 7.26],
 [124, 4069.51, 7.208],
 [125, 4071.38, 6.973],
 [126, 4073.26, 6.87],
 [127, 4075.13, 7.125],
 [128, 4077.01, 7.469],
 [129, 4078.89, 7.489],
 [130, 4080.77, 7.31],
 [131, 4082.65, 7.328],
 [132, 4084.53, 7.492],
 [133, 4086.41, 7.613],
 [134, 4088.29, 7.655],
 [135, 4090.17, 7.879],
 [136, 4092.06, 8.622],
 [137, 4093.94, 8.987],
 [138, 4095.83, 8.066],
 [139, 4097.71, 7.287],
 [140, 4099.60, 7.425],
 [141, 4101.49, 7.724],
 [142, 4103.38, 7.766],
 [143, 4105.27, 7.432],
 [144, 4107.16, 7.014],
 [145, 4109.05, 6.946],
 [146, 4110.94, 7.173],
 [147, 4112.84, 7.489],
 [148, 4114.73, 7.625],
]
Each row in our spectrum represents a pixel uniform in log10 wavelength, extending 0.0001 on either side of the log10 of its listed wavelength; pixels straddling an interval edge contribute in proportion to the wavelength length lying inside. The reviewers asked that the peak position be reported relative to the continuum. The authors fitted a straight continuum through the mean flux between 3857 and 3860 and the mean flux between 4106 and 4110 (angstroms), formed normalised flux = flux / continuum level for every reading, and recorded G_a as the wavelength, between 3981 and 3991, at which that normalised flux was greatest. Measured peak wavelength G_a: 3989.71 angstroms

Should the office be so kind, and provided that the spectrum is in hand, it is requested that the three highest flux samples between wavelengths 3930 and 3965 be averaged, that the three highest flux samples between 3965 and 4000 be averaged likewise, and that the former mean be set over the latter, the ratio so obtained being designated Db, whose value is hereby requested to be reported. 1.01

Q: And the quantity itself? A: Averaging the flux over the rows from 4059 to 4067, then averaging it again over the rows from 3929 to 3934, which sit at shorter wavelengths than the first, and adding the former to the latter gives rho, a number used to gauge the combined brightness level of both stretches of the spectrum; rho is 13.9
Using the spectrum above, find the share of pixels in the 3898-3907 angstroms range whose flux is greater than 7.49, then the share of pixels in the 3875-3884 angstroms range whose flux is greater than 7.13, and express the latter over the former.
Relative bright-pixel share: 2.5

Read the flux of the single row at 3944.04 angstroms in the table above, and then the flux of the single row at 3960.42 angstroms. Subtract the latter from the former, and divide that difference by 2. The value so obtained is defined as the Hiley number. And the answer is 0.17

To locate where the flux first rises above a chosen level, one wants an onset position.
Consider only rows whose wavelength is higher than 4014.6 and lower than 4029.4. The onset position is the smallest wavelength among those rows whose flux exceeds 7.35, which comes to 4017.37 angstroms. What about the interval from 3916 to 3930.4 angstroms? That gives 3920.50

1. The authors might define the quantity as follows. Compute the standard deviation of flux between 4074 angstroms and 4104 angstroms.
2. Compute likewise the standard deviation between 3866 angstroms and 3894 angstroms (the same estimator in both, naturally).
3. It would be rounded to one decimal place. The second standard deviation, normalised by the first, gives 1.0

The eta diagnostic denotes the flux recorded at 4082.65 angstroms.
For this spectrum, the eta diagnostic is 7.328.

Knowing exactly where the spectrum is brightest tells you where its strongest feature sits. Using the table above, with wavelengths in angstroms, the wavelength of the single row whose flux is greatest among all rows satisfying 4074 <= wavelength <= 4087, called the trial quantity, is 4086.41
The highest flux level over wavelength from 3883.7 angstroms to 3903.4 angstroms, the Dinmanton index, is 7.966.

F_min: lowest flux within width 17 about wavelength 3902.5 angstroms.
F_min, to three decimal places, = 7.044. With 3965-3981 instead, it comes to 6.590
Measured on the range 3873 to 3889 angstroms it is 7.567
